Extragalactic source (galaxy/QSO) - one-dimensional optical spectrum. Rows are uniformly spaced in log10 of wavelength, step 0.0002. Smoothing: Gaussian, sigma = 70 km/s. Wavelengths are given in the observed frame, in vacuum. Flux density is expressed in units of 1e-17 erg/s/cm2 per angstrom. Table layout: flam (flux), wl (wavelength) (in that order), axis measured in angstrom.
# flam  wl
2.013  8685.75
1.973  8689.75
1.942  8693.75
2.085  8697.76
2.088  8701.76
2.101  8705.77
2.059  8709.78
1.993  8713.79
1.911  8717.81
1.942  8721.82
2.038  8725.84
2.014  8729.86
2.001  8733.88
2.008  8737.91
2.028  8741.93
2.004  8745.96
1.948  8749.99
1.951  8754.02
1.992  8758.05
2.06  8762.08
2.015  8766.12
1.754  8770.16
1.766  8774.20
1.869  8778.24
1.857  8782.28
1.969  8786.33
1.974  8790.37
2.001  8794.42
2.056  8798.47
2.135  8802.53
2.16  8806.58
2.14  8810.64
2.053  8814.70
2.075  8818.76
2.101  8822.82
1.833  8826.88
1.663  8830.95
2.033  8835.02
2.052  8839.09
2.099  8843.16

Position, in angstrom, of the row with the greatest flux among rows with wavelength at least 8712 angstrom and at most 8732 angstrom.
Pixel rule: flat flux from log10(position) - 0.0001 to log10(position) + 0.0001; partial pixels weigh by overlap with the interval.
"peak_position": 8725.84 angstrom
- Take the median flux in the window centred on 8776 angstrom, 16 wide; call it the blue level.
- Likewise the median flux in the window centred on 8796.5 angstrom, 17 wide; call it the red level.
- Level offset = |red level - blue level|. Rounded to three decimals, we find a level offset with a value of 0.217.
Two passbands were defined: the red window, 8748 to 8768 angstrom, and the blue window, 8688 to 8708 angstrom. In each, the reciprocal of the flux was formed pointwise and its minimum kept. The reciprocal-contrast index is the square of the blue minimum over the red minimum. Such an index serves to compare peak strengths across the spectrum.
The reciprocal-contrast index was 0.96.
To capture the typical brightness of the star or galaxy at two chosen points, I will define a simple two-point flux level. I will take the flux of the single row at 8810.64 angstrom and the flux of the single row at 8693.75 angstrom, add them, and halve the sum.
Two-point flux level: 2.04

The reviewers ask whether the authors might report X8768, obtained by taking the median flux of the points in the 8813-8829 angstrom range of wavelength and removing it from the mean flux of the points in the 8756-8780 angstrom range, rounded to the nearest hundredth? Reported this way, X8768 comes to -0.15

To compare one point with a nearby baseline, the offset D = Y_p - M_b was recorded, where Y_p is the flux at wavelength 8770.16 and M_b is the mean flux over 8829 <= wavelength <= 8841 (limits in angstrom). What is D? -0.16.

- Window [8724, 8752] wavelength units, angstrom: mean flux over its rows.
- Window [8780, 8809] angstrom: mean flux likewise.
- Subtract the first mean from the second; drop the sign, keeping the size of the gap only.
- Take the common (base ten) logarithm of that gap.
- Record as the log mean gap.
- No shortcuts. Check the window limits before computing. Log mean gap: -1.8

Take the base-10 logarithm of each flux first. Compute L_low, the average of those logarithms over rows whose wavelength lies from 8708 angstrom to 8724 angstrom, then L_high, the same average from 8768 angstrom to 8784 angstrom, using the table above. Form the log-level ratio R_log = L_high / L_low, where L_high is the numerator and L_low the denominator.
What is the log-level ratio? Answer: 0.87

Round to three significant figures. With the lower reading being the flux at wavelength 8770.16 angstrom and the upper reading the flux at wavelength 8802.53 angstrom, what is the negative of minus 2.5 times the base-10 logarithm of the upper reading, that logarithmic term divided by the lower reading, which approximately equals 0.469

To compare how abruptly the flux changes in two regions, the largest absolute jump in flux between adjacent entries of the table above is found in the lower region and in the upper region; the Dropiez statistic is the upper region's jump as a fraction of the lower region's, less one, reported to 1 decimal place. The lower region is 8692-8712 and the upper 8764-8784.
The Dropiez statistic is 0.8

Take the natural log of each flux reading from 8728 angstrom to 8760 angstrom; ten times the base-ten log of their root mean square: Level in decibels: -1.61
